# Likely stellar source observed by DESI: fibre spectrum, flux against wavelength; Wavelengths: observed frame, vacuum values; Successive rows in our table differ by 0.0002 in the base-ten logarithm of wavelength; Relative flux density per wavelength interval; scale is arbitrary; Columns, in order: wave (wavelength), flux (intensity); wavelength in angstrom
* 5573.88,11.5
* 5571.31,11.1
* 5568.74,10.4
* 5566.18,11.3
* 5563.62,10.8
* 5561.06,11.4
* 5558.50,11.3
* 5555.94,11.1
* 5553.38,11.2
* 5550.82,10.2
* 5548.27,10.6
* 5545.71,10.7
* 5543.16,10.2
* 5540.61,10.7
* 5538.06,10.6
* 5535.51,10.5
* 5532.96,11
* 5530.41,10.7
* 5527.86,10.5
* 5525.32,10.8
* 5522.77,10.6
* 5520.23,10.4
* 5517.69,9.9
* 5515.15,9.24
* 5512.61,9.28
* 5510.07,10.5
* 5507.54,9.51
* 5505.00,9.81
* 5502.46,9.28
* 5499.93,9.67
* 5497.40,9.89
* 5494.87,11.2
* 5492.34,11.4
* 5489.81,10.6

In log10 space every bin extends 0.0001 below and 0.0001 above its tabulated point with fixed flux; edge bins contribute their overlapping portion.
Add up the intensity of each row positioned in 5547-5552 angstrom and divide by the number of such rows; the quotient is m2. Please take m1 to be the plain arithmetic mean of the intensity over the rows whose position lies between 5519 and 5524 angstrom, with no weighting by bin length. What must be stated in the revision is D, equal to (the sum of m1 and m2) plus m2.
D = 31.3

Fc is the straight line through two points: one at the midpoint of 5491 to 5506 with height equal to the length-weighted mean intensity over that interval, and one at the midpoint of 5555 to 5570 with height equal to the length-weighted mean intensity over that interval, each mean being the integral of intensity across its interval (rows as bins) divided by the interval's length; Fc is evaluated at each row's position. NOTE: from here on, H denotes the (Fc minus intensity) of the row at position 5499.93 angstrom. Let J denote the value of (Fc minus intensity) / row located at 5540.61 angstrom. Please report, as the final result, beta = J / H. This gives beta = 0.1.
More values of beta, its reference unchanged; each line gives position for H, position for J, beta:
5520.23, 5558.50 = -2.9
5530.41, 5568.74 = -11.3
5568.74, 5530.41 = -0.1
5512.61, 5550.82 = 0.6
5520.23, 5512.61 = 11.1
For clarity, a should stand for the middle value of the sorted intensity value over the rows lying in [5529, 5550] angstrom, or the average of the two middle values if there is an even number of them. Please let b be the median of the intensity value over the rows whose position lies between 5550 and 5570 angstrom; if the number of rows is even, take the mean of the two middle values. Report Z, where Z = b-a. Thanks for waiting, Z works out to 0.5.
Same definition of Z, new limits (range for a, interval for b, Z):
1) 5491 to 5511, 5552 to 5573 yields 1.3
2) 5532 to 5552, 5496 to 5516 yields -1.0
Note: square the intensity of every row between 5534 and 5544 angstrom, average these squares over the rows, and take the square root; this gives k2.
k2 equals 10.5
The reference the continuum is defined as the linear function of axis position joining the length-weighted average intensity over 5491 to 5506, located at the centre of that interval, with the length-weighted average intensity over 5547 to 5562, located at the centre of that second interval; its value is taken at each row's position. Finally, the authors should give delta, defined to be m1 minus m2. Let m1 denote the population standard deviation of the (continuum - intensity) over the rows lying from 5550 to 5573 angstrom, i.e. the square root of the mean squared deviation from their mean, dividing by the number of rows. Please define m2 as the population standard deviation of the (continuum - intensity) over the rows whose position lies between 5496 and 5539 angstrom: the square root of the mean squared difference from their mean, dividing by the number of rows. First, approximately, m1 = 0.40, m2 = 0.461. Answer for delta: -0.06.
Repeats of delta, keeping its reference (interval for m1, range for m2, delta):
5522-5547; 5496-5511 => -0.12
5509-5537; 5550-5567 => 0.14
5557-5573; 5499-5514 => -0.03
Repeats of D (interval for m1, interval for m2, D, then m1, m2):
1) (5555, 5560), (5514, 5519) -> 30.3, 11.2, 9.6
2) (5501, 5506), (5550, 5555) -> 30.9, 9.5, 10.7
